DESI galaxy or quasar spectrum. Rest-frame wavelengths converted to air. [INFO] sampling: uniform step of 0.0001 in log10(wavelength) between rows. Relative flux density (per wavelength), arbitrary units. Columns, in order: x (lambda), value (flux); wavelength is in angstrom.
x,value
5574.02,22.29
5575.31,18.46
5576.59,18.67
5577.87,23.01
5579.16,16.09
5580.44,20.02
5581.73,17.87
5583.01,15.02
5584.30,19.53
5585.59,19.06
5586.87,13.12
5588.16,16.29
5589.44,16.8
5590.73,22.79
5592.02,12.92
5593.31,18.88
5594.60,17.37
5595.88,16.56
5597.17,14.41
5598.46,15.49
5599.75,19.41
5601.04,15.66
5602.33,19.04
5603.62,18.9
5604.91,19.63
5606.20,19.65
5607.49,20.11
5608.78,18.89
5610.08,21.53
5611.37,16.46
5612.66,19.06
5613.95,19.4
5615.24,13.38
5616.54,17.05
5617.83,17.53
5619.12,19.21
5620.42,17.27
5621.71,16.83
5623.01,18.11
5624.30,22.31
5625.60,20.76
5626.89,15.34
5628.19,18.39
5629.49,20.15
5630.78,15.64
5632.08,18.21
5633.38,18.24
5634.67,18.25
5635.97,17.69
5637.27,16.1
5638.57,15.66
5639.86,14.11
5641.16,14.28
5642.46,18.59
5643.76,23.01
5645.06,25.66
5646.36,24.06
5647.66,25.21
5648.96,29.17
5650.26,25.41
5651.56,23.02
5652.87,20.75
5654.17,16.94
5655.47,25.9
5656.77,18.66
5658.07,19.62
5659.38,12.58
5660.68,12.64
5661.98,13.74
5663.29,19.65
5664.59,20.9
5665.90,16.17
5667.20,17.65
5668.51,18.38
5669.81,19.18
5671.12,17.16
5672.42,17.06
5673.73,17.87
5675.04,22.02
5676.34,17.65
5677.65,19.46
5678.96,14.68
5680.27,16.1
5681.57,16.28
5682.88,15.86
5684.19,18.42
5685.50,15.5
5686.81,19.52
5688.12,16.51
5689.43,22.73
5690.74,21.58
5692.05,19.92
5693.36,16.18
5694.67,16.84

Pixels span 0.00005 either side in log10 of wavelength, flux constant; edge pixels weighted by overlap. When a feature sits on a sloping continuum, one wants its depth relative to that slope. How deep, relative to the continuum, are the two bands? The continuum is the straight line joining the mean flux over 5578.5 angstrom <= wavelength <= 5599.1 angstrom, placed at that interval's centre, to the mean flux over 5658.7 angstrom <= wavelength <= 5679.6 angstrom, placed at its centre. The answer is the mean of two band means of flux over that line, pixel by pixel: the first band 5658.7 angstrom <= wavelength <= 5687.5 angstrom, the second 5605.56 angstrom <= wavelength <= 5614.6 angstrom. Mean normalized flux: 1.06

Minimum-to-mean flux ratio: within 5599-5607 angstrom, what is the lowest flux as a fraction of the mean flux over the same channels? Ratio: 0.84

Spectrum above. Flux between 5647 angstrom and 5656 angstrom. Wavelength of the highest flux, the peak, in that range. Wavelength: 5648.96 angstrom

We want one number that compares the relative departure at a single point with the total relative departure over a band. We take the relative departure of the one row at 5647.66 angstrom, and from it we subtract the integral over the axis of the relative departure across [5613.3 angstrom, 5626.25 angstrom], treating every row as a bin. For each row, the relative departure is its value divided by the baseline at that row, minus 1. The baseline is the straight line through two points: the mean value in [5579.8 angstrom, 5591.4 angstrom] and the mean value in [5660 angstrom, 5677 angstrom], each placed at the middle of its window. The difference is 0.12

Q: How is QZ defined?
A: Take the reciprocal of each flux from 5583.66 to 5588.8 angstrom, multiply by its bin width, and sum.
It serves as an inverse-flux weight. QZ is 0.310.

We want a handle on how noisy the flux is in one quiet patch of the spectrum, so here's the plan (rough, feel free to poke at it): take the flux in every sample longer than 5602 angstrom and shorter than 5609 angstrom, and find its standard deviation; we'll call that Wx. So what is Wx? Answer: 0.5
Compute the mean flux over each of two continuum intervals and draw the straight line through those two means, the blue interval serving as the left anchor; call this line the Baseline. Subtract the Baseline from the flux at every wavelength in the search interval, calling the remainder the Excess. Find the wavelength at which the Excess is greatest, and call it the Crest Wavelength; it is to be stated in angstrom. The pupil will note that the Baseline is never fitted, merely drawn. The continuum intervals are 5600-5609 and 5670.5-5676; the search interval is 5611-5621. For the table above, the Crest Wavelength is 5613.95 angstrom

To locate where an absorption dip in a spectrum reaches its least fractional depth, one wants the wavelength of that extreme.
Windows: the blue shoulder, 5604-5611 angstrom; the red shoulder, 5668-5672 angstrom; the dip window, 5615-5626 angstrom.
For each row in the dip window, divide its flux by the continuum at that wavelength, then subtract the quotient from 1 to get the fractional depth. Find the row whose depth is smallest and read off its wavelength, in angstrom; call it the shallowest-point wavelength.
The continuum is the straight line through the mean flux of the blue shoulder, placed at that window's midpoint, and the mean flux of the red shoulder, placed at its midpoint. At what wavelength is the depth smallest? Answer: 5624.30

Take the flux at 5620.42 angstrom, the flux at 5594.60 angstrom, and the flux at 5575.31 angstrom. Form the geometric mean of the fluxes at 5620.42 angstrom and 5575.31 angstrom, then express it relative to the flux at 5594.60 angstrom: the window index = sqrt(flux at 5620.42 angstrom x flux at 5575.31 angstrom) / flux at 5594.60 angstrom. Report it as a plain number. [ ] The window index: 1.03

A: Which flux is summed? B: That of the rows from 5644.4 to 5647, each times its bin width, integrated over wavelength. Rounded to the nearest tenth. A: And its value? 64.6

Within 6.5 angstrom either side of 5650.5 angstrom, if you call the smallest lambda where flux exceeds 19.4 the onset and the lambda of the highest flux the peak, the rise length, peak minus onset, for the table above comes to 3.9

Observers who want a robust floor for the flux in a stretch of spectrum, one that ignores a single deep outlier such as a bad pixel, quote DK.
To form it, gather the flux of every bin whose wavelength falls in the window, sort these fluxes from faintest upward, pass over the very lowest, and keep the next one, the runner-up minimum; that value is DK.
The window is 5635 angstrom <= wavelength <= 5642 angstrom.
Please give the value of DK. 14.28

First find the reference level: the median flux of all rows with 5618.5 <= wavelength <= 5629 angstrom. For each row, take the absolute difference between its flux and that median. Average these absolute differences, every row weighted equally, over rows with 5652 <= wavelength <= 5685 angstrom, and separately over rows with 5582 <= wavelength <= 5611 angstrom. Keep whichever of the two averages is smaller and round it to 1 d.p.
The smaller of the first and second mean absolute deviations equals 2.1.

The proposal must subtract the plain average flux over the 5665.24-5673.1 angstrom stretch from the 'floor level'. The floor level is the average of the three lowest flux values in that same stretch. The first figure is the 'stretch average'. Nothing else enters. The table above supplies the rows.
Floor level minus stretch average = -0.80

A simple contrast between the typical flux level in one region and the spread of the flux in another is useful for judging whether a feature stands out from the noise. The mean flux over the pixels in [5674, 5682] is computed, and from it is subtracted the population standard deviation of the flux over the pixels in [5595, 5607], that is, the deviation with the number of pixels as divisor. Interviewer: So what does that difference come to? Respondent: 16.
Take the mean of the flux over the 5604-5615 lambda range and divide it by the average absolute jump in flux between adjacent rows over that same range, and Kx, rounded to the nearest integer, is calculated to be 11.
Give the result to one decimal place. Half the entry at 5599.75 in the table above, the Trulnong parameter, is 9.7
